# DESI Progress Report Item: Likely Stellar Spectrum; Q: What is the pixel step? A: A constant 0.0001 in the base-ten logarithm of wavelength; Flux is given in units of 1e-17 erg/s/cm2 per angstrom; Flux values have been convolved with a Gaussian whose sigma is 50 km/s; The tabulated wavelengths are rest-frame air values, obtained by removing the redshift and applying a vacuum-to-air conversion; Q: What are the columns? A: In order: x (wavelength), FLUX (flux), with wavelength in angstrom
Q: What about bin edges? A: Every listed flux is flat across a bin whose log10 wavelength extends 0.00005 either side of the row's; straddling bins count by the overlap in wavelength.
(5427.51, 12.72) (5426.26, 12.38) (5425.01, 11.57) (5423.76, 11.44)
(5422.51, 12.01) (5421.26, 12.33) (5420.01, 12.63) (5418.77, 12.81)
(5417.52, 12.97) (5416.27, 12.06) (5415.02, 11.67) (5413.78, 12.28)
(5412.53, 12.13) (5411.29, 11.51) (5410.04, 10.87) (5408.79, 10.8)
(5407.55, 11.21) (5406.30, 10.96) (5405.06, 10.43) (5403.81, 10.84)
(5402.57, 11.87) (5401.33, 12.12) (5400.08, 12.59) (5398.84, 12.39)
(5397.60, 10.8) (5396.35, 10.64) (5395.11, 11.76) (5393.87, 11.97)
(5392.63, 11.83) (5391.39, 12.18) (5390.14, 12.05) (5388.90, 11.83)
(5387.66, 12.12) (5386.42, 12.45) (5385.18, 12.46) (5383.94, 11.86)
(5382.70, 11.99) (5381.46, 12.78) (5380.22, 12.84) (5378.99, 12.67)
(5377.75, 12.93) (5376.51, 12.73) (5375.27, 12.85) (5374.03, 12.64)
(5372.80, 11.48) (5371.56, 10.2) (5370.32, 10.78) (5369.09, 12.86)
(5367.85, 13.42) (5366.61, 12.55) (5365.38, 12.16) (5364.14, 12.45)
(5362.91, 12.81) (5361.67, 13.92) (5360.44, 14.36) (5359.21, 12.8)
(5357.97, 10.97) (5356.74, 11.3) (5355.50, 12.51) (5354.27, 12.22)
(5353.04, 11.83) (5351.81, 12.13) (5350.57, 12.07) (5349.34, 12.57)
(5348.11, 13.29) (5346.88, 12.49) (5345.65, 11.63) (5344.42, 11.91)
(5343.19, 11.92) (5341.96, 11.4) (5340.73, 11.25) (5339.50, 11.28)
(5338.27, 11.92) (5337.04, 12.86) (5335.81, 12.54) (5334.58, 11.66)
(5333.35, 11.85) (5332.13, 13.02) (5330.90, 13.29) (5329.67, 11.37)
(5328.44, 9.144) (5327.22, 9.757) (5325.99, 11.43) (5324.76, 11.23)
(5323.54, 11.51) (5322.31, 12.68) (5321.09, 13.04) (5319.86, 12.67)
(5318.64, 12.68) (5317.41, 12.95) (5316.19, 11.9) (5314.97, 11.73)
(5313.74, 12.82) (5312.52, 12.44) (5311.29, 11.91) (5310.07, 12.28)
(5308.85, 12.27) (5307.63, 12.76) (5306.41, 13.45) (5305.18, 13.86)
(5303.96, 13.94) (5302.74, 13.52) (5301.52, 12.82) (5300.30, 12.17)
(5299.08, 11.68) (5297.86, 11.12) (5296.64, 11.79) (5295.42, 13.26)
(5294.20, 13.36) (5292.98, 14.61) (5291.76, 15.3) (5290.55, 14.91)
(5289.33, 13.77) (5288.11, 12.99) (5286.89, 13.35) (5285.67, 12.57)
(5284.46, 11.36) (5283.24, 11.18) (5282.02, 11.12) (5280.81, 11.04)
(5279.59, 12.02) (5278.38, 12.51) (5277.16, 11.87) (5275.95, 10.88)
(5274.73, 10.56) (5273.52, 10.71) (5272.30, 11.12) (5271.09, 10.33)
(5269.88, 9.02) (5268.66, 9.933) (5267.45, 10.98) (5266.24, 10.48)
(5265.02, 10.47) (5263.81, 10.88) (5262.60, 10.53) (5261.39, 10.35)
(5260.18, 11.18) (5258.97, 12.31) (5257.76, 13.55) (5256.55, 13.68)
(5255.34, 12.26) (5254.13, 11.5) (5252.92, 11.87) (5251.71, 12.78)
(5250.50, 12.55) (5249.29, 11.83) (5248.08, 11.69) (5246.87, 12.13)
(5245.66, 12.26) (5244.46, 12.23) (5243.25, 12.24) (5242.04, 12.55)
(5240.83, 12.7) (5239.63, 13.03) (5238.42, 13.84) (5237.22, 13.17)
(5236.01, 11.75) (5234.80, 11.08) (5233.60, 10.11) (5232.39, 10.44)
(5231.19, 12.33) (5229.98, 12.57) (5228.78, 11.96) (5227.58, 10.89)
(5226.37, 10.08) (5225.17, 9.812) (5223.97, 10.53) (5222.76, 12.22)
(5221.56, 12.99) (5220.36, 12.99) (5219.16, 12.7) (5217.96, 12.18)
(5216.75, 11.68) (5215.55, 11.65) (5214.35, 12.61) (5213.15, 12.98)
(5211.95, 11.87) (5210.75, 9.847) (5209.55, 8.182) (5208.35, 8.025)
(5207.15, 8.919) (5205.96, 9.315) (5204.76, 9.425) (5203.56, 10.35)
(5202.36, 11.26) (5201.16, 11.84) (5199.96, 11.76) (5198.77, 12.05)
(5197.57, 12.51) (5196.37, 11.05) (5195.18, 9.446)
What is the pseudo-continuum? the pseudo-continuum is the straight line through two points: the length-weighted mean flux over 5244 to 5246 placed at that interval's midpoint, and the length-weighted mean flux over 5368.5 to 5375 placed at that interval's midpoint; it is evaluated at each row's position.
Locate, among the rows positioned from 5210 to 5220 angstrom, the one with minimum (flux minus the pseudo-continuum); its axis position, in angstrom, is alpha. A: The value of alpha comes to 5210.75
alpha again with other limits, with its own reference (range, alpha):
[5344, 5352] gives 5345.65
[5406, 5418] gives 5408.79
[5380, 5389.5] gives 5388.90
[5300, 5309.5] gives 5300.30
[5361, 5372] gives 5371.56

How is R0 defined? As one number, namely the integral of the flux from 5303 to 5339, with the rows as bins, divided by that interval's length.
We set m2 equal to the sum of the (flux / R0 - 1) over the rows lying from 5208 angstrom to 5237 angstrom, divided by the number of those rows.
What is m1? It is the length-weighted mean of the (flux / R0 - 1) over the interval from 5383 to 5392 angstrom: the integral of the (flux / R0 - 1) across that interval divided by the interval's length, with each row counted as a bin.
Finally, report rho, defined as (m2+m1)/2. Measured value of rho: -0.043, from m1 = -0.01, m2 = -0.076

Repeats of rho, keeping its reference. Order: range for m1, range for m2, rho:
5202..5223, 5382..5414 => -0.072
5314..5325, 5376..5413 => -0.013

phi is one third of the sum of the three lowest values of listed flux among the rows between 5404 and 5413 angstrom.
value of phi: 10.7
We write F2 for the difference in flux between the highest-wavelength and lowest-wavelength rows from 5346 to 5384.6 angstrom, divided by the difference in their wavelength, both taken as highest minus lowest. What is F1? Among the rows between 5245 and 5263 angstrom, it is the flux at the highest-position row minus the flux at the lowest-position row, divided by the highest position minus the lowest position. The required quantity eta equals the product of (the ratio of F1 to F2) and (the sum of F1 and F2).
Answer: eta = -0.716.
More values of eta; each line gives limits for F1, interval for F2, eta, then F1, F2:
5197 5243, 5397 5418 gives 0.001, 0.00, 0.1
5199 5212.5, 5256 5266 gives 0.009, 0.01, -0.4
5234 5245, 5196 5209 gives 0.063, 0.12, -0.3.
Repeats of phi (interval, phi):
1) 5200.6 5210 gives 8.4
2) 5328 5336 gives 10.7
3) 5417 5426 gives 11.7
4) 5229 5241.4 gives 10.5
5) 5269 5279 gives 10.0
